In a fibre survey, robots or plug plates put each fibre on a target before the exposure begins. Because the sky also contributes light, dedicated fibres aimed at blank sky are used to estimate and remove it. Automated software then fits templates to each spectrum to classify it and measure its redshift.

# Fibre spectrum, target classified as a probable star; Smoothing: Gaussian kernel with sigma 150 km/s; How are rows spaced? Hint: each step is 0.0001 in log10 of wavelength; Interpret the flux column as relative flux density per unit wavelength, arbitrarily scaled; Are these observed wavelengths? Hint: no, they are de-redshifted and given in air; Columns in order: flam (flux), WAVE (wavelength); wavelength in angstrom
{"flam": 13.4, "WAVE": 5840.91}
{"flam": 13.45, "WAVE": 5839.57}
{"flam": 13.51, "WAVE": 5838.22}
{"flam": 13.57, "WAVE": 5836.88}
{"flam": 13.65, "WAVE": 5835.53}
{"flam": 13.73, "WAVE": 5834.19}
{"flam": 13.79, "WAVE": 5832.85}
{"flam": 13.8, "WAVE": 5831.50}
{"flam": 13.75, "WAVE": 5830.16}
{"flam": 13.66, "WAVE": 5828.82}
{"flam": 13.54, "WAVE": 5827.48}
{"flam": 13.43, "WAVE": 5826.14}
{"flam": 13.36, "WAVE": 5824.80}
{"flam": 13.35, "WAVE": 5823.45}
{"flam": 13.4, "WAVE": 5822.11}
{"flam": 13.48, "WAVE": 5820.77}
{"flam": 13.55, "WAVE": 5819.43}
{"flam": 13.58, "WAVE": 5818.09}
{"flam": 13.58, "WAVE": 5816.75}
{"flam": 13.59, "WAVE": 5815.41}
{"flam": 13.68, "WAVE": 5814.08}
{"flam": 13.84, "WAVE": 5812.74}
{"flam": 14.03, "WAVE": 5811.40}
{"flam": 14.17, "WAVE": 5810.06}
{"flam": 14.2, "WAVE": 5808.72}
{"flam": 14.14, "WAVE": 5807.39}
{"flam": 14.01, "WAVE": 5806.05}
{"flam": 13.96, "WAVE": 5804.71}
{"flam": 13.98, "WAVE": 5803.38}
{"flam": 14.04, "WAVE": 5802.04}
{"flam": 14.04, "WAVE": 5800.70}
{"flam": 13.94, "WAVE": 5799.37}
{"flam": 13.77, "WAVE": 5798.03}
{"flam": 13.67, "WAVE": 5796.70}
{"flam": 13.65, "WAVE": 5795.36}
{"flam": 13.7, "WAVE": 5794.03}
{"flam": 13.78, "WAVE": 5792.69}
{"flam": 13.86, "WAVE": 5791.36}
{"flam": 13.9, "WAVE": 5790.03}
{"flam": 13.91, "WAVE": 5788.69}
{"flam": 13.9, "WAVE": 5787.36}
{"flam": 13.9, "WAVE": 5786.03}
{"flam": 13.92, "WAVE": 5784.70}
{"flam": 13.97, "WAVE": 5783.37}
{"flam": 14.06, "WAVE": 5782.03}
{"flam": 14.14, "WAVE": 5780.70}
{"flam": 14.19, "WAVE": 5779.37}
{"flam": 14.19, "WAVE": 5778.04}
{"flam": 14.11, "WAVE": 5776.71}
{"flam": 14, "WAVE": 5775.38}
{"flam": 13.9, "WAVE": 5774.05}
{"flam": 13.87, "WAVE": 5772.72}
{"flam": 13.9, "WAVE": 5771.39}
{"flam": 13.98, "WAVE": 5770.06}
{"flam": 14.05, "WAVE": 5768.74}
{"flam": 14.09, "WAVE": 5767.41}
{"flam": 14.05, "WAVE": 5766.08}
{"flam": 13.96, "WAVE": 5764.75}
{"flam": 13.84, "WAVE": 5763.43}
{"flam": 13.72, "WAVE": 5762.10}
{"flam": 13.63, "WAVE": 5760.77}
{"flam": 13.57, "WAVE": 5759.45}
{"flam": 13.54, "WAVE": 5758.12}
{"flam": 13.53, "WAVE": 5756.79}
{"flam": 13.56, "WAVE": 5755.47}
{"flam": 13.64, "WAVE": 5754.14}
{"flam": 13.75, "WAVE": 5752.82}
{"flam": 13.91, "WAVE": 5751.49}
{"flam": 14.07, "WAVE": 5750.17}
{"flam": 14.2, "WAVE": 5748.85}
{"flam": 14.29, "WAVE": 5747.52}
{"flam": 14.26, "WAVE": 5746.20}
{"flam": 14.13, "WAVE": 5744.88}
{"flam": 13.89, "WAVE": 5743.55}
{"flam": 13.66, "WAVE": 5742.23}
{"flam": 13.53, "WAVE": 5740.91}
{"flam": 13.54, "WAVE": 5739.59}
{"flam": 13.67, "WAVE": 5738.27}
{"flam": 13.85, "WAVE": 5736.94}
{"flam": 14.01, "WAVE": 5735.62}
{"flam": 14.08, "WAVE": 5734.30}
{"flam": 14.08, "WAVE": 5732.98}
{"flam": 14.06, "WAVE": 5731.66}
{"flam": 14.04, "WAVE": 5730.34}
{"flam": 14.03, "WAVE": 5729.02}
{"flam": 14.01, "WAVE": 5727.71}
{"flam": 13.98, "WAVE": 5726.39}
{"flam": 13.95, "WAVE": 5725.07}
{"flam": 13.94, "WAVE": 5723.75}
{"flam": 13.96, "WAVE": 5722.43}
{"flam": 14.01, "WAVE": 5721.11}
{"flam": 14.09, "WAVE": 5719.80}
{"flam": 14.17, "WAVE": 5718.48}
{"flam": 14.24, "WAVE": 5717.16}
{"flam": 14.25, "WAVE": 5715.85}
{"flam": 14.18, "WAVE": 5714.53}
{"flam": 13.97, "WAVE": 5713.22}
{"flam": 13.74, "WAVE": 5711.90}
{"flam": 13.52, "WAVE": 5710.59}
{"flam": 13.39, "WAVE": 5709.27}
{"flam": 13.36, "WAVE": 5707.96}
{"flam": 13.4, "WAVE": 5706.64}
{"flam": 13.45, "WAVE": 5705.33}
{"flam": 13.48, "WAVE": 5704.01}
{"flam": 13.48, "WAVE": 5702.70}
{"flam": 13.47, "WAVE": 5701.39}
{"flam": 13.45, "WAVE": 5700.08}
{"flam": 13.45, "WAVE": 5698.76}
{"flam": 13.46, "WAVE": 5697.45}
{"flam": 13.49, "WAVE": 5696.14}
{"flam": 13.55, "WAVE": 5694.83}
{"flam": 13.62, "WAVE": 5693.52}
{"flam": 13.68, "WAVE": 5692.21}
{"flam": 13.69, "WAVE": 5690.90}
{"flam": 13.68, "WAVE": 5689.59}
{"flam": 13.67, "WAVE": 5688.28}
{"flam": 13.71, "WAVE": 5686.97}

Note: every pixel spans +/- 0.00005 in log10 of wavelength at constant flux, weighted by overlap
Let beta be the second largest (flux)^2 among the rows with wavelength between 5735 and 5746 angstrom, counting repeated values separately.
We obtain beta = 196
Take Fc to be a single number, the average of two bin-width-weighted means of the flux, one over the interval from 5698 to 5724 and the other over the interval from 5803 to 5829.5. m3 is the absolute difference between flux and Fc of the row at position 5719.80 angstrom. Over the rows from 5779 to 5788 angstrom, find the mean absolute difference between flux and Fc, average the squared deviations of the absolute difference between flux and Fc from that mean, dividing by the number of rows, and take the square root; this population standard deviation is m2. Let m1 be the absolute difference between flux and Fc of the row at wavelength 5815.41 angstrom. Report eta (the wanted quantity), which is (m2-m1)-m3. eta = -0.39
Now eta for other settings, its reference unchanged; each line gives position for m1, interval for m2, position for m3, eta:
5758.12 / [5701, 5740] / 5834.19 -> -0.09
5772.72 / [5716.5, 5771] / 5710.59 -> -0.22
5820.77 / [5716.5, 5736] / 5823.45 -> -0.56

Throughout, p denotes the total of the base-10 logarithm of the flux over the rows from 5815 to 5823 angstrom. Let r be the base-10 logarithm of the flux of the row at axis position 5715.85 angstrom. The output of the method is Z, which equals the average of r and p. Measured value 3.97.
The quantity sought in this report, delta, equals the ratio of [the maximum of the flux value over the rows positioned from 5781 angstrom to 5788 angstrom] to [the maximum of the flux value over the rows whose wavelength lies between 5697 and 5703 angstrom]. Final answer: 1.04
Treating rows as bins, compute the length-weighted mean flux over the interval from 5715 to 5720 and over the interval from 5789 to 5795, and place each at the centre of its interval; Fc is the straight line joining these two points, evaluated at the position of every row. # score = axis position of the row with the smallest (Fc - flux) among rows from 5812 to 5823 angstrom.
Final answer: 5812.74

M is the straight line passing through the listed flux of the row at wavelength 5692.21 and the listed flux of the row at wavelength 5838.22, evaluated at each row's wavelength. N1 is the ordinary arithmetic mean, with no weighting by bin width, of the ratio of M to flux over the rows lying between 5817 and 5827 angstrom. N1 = 1.01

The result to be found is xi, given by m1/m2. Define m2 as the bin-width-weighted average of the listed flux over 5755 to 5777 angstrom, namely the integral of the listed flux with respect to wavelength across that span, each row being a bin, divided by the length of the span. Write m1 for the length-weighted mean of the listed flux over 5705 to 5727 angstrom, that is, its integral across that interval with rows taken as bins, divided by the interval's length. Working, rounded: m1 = 13.9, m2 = 13.8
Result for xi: 1.00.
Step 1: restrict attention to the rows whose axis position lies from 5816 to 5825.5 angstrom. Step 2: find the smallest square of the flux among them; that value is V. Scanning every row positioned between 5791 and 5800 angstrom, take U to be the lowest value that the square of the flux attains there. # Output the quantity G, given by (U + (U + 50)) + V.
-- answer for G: 601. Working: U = 186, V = 178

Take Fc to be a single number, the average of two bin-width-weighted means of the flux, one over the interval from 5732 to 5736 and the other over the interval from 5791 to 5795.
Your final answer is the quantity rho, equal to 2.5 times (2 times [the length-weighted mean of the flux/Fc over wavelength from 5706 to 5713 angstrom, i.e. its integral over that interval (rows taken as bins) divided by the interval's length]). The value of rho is 4.85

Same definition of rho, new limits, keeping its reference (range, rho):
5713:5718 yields 5.10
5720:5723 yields 5.04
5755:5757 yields 4.88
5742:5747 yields 5.04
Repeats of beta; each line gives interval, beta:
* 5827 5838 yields 190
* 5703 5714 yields 189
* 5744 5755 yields 203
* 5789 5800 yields 193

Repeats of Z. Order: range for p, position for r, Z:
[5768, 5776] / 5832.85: 4.00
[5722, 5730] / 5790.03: 4.01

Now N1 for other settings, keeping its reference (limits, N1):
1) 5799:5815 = 0.97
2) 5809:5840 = 0.99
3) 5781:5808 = 0.98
